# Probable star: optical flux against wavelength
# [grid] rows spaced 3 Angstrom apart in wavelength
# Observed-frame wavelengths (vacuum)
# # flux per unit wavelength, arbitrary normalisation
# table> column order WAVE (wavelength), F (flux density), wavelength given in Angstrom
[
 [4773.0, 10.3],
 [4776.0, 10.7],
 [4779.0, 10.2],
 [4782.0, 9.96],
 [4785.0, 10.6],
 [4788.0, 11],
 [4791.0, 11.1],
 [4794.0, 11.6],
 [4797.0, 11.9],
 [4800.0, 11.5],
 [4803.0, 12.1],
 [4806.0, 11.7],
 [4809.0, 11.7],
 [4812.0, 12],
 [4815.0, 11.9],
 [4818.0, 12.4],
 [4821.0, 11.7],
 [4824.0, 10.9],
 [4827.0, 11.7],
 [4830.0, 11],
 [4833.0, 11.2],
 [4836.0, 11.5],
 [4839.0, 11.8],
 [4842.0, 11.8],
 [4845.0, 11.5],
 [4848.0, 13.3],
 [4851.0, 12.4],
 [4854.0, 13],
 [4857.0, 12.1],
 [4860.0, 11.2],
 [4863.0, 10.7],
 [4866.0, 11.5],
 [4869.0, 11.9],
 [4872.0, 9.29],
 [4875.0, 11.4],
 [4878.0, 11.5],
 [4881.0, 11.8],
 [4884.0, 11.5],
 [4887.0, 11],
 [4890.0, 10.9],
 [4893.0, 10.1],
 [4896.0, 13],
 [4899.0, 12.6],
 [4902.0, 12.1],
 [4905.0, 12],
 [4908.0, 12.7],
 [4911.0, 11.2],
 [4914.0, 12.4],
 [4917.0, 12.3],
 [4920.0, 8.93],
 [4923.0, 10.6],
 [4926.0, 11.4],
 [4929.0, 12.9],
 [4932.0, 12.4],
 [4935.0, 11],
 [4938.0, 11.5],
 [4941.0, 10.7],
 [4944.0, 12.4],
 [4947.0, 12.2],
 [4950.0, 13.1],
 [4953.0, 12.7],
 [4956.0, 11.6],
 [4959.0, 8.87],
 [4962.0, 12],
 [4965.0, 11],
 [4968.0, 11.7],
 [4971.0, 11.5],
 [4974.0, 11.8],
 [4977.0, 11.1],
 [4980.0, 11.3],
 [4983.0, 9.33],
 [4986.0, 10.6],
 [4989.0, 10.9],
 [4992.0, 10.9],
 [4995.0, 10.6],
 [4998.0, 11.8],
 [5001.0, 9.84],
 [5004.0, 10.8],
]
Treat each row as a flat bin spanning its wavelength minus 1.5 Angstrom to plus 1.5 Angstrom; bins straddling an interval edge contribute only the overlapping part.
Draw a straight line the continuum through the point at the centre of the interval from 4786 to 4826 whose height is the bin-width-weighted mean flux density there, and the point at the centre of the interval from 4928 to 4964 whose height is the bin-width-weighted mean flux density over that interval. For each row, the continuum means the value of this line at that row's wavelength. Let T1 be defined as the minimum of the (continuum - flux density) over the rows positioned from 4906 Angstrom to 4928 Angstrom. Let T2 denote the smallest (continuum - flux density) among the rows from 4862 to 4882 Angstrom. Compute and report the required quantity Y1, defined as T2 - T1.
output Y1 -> 0.8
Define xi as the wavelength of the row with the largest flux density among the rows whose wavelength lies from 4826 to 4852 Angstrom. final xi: 4848.0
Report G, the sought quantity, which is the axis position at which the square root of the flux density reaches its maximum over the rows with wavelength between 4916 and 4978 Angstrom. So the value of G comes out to 4950.0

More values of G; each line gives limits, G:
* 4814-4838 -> 4818.0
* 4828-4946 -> 4848.0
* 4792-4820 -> 4818.0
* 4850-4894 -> 4854.0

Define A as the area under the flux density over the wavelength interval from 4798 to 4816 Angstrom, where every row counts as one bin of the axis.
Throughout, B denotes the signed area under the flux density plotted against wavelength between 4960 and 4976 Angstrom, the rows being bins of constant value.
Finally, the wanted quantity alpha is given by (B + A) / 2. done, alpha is 198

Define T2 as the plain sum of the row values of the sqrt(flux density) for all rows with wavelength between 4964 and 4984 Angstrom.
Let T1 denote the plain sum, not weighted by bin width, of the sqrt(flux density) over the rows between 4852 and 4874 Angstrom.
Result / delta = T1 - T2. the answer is 0.3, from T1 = 23.6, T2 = 23.3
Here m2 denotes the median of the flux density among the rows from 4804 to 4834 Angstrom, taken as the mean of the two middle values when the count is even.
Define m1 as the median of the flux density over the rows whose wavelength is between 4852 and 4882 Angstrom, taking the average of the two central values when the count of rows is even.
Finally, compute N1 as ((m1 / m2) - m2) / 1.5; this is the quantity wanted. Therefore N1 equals -7.14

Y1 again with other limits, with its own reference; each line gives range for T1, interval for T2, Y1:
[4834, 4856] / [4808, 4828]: 0.9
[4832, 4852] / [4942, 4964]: 0.3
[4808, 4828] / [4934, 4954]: -0.6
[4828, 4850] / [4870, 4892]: 1.5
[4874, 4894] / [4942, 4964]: -1.2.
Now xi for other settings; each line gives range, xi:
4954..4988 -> 4962.0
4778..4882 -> 4848.0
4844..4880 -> 4848.0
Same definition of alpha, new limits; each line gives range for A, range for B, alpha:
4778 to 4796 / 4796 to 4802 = 132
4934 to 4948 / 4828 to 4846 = 184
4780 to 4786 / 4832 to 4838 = 65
